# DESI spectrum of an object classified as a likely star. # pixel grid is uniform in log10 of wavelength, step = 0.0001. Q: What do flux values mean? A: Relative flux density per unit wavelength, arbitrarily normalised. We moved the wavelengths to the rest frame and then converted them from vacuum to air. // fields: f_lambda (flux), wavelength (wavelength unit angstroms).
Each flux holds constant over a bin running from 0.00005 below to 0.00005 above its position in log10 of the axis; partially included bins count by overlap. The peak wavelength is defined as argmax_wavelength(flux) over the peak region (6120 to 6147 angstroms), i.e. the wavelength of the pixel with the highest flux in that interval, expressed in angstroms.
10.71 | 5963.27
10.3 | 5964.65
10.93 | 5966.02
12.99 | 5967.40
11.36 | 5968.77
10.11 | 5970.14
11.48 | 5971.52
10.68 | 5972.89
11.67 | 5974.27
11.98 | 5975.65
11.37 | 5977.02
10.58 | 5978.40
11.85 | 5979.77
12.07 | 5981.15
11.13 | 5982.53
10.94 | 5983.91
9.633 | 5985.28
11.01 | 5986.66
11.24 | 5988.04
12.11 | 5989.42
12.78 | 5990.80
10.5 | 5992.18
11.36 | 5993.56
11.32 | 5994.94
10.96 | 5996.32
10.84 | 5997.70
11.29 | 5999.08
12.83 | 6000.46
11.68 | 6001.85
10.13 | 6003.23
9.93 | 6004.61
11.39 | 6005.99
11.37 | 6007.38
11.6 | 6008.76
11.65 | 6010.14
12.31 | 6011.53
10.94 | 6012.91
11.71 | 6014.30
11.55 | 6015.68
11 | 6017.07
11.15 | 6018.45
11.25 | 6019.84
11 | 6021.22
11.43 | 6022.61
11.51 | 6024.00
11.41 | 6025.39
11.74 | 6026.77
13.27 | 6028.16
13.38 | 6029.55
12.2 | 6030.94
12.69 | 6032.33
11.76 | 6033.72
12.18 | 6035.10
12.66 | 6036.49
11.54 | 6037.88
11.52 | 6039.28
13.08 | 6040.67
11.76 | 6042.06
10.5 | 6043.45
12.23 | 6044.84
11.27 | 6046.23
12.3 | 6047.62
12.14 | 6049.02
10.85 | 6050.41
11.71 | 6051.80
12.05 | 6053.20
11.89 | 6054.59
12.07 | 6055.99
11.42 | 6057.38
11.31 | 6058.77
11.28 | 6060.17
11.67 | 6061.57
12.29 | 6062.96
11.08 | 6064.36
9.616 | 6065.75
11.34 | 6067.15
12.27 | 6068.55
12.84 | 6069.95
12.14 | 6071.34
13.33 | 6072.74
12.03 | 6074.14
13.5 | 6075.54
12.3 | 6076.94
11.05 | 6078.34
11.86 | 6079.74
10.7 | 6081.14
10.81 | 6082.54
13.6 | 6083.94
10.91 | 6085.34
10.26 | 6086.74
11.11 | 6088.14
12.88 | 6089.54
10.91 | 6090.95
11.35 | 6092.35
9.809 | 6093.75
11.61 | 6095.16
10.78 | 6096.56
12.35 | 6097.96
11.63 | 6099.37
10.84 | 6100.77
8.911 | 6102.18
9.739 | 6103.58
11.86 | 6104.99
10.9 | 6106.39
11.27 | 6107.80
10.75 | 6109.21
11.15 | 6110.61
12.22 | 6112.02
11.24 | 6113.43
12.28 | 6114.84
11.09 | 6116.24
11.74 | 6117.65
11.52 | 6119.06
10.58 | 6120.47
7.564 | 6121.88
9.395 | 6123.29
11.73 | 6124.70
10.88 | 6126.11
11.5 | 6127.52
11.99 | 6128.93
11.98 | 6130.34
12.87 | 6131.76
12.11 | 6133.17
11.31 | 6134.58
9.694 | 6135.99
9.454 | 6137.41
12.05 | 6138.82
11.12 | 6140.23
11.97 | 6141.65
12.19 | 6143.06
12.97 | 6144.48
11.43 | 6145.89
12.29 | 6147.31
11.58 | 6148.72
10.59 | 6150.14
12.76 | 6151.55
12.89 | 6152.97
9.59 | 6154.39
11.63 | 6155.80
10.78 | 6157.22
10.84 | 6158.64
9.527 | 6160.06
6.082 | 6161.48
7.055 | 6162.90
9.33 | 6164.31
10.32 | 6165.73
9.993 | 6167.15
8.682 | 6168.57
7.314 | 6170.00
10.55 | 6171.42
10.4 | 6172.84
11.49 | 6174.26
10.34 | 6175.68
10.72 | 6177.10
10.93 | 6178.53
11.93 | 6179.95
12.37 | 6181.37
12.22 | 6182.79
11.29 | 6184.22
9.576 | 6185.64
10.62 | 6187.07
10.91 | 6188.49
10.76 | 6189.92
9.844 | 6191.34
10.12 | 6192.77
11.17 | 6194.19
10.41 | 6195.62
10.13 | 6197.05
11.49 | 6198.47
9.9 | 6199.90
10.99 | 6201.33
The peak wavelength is 6144.48 angstroms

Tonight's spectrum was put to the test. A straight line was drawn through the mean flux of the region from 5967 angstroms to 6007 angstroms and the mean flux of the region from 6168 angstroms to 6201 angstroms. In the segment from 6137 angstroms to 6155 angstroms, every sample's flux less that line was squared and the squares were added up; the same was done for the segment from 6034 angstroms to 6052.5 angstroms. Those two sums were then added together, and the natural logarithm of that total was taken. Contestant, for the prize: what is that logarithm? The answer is 3.68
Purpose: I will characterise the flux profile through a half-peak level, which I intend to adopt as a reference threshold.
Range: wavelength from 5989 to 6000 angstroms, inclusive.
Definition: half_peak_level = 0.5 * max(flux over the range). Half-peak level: 6.39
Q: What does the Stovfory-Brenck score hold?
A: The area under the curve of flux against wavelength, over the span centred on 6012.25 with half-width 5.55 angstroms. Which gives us 128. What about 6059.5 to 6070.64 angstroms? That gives 129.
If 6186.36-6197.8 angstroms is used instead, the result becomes 120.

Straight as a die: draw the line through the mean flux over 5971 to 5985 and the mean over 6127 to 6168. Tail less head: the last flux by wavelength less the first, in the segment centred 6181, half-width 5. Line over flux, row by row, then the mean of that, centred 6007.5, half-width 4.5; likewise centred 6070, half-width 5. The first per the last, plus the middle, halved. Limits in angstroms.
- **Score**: -0.10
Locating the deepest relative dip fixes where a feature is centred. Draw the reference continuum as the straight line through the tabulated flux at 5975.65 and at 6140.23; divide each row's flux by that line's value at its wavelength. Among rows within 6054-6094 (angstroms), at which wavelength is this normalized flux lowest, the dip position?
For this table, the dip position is 6065.75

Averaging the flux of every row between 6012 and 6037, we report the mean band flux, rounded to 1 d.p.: 11.8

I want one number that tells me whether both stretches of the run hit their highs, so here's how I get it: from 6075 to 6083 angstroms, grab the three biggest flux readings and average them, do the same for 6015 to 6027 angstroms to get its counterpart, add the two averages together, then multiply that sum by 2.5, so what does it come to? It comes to 60.4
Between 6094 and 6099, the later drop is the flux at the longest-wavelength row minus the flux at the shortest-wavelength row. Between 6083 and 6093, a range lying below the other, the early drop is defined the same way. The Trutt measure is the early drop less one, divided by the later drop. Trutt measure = -4.4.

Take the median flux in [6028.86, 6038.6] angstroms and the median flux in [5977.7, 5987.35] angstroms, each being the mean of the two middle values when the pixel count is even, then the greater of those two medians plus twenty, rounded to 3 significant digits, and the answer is 32.2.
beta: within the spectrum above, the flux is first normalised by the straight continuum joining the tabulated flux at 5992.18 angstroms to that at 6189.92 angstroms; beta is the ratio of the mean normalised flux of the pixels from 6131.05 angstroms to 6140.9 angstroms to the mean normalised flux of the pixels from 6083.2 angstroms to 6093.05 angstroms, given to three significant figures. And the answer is 0.965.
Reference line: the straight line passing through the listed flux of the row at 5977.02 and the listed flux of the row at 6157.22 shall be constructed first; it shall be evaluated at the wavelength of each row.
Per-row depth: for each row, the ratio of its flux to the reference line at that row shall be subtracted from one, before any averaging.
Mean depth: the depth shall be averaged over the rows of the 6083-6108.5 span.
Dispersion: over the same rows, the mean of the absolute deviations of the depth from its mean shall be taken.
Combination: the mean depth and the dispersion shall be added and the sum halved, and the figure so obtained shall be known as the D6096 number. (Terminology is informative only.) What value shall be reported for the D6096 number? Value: 0.03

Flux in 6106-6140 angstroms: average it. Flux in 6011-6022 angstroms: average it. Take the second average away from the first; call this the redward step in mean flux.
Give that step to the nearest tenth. -0.2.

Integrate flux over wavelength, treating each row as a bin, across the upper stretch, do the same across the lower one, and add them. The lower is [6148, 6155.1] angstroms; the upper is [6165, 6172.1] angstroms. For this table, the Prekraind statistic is 148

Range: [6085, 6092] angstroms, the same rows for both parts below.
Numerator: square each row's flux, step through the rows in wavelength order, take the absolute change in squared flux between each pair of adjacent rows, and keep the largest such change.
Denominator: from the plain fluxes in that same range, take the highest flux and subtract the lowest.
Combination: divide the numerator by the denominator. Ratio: 17.9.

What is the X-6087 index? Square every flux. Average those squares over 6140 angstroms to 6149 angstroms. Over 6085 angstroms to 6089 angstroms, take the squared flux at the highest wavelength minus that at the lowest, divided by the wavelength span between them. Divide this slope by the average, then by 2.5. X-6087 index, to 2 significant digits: 0.0044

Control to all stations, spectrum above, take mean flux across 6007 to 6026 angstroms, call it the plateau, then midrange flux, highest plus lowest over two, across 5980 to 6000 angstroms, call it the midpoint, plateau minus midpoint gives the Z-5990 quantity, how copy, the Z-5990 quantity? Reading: 0.21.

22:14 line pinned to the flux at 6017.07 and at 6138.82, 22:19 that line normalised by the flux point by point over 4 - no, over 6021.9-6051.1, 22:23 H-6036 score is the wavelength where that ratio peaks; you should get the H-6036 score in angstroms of 6043.45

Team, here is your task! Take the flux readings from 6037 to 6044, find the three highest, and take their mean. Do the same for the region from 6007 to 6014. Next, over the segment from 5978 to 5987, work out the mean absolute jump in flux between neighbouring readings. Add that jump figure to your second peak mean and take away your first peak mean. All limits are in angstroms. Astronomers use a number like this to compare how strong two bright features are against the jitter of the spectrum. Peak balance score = 0.61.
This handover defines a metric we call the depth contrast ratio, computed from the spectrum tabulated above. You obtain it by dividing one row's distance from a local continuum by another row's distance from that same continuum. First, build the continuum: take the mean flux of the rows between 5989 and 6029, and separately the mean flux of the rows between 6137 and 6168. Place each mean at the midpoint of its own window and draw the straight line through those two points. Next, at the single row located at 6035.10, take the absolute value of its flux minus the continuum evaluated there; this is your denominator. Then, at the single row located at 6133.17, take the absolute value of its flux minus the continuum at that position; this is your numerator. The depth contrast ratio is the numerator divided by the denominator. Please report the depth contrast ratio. 1.48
